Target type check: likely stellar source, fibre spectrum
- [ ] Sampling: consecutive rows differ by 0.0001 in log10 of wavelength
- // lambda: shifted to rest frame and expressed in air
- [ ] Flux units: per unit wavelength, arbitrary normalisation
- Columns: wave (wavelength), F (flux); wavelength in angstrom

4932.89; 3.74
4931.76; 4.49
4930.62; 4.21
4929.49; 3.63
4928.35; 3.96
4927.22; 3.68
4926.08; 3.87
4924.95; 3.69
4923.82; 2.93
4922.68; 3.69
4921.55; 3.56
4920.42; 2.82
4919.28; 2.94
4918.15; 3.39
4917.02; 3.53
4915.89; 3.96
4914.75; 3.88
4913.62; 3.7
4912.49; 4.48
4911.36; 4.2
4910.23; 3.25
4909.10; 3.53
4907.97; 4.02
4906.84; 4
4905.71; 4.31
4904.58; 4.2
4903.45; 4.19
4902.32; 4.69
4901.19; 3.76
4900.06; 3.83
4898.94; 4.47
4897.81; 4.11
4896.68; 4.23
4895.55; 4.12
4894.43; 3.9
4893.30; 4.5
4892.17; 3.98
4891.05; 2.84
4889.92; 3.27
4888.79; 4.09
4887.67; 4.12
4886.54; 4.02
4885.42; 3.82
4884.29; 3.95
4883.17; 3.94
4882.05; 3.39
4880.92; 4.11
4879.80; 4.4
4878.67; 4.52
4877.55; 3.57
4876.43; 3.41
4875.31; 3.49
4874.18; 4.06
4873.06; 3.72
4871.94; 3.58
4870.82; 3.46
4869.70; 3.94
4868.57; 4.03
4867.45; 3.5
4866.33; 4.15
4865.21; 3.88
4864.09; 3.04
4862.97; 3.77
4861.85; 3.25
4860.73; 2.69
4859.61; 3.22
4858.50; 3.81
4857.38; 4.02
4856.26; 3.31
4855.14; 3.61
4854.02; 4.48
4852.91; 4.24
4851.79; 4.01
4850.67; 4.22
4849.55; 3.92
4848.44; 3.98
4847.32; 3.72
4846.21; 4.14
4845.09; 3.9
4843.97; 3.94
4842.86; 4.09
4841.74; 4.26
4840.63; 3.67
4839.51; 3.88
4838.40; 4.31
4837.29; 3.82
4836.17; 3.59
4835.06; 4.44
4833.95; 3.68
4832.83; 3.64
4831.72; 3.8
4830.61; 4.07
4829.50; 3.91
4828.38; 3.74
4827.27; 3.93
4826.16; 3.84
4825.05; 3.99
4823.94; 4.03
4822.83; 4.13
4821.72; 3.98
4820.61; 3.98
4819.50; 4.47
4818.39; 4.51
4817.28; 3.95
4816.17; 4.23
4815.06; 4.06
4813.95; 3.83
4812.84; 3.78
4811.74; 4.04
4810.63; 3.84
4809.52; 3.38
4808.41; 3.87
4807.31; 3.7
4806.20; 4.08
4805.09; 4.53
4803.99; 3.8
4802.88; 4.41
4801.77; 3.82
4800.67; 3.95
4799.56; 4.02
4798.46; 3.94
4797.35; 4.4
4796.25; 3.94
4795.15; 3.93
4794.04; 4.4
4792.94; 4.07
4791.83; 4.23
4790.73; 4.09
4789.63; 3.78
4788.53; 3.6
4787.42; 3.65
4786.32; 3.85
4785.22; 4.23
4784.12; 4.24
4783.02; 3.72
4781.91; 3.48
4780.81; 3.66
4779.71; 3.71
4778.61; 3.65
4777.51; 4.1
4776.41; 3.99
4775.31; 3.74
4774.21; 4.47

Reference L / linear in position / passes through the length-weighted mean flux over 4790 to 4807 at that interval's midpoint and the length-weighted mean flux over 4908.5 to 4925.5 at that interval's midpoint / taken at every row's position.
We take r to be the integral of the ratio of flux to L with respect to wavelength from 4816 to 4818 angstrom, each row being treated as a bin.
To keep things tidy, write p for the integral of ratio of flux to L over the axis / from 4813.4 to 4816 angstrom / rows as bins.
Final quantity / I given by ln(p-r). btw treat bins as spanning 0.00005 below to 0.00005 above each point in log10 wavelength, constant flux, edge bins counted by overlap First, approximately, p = 2.6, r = 2.0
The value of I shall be -0.6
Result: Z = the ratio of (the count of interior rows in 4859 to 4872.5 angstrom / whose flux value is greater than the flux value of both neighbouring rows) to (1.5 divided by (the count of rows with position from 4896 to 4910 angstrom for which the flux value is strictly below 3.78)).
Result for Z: 4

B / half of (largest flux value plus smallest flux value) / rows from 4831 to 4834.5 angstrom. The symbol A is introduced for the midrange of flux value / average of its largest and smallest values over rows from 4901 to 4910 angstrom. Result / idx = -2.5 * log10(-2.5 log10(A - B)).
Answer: 0.0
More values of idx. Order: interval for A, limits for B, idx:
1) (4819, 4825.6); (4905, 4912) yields 0.1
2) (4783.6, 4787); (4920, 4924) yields 1.5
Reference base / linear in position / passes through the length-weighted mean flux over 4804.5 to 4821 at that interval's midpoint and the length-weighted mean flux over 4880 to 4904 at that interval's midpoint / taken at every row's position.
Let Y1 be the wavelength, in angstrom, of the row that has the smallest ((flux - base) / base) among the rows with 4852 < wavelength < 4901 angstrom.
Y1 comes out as 4860.73 angstrom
